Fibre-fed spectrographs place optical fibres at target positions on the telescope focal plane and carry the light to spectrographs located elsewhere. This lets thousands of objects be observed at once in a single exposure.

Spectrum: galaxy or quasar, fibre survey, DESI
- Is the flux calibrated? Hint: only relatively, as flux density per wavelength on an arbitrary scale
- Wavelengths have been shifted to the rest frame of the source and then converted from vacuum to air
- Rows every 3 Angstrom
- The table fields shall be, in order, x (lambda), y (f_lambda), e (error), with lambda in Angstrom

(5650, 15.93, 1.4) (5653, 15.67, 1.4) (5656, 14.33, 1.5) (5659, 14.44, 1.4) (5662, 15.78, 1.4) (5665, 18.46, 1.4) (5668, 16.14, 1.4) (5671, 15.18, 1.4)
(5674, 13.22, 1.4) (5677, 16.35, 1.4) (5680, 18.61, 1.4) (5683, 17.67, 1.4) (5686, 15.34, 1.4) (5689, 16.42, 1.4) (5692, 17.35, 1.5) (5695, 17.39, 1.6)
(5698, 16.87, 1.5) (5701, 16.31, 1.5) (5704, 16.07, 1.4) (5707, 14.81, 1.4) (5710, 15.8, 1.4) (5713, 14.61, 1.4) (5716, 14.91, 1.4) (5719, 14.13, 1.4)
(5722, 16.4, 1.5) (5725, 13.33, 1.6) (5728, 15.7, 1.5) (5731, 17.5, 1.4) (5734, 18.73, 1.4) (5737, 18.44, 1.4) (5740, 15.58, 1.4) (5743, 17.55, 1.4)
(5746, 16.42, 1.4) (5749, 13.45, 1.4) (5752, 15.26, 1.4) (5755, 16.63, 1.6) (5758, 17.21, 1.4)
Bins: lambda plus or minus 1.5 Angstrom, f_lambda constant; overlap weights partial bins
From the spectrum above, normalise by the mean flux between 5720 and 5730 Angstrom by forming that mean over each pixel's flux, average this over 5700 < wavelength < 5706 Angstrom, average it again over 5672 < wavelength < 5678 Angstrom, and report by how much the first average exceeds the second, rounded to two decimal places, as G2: -0.10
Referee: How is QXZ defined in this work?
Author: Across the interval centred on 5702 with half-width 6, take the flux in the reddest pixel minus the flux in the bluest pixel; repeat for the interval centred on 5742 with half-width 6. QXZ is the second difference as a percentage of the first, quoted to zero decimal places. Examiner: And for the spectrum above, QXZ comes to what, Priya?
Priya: 98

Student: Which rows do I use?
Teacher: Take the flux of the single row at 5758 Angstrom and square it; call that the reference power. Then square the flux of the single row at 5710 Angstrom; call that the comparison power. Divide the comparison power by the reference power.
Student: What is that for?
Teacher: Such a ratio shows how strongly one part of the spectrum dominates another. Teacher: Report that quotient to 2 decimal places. 0.84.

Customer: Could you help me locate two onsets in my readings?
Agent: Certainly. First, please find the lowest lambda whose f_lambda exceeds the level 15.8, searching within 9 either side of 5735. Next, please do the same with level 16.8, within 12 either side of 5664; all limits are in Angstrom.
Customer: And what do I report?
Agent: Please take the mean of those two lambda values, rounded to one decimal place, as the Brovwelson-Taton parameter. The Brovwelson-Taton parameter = 5698.0 Angstrom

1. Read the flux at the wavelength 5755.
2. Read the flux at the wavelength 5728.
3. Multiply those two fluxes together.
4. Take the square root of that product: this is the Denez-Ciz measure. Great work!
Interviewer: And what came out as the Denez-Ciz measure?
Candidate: 16.2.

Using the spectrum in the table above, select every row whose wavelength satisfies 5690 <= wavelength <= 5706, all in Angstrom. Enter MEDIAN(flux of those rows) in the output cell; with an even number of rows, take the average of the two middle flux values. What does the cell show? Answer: 16.9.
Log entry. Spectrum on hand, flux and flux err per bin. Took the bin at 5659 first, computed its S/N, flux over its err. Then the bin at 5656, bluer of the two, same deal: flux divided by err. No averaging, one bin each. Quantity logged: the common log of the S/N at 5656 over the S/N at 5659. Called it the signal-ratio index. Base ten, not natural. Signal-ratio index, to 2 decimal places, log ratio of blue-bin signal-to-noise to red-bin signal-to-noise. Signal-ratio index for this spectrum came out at -0.03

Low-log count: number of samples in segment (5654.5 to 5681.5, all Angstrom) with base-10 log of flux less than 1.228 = 7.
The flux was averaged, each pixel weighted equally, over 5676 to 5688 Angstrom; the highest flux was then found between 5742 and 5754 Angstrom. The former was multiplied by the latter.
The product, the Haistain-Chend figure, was 298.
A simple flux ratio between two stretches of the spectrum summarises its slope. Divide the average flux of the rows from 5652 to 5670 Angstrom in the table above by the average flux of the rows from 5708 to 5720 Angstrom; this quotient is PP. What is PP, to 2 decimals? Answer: 1.06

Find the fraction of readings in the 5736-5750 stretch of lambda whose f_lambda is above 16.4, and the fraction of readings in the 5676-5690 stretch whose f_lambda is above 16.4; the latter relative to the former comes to 1.0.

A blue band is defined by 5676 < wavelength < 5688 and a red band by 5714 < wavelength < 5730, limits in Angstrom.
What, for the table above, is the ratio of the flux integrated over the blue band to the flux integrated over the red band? 0.9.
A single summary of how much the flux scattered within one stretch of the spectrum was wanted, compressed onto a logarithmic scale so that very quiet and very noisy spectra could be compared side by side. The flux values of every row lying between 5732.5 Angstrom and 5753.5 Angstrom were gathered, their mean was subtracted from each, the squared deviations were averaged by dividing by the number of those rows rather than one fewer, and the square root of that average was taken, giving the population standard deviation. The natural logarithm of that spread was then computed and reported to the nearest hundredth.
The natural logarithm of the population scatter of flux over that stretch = 0.56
